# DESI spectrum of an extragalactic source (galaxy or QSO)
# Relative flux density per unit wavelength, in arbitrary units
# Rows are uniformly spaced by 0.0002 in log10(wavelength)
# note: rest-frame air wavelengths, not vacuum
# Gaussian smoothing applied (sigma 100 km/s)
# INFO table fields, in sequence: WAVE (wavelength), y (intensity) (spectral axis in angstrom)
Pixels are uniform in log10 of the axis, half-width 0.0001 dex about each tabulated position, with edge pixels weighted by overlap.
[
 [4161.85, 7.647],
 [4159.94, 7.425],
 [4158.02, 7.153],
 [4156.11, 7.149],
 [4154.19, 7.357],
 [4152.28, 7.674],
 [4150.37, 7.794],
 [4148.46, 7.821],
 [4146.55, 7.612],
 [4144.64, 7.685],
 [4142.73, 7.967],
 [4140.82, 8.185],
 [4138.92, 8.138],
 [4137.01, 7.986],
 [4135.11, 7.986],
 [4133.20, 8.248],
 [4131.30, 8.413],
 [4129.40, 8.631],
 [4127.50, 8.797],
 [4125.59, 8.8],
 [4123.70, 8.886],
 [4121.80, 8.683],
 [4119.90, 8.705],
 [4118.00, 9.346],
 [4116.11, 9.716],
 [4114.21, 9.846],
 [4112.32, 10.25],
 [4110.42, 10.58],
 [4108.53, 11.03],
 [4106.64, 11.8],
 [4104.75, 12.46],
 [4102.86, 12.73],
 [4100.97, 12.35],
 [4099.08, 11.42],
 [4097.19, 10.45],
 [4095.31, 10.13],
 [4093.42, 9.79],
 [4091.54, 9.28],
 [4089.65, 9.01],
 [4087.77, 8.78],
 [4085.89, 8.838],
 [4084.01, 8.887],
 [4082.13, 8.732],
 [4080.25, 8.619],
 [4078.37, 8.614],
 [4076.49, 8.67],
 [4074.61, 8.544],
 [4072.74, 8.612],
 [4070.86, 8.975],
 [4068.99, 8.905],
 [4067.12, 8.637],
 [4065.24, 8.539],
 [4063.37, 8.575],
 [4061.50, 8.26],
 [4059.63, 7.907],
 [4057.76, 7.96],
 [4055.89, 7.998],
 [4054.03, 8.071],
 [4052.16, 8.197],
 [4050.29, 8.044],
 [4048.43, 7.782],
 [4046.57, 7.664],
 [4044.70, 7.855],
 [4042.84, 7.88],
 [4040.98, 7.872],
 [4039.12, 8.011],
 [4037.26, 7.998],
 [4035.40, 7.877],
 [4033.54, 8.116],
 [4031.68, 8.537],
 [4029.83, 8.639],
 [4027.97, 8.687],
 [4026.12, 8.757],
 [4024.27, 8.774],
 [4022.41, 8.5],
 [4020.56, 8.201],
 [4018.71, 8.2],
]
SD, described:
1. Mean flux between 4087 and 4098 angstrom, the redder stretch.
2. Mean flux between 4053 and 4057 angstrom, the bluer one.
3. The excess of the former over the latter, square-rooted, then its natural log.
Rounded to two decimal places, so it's 0.22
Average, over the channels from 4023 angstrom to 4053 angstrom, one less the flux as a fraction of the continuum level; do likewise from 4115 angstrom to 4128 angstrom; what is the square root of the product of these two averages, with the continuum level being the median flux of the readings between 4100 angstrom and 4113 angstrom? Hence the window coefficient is 0.27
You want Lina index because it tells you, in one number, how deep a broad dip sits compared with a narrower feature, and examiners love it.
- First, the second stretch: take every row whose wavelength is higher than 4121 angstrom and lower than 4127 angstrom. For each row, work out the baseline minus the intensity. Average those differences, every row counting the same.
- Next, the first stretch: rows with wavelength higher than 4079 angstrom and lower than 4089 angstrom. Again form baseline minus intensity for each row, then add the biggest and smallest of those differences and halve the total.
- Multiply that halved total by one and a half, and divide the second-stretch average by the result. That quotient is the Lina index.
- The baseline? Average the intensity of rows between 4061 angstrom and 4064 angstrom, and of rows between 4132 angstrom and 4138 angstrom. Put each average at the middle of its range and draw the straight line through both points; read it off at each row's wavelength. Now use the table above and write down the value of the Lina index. 1.0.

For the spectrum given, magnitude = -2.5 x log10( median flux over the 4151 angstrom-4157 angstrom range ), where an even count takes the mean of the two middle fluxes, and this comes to -2.17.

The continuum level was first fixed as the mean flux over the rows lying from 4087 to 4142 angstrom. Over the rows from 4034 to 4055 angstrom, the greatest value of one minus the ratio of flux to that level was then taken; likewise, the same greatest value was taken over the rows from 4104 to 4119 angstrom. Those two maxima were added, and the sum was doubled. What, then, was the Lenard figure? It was 0.48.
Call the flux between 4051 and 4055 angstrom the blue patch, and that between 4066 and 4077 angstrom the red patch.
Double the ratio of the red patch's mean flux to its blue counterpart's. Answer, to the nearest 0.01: 2.15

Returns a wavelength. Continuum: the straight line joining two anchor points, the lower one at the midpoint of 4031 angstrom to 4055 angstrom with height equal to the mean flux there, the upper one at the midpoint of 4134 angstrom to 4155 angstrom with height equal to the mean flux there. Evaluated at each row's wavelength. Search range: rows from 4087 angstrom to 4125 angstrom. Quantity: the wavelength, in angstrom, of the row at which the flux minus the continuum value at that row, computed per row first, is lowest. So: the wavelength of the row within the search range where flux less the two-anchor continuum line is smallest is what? 4121.80 angstrom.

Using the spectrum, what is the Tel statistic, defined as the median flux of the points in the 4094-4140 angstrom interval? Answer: 9.53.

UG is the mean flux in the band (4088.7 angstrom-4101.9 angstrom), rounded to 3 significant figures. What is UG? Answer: 10.3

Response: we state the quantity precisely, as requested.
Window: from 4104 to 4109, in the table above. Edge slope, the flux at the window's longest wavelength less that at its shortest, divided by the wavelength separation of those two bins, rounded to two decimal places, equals -0.38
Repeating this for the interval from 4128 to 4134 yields -0.10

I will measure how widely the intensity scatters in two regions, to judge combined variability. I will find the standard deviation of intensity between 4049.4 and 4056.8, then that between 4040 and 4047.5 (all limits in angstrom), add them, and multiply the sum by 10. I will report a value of 2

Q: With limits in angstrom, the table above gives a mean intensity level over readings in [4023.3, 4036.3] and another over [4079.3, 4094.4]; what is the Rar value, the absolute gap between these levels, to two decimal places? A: 0.51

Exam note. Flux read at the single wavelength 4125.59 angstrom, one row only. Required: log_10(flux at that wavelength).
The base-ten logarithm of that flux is 0.94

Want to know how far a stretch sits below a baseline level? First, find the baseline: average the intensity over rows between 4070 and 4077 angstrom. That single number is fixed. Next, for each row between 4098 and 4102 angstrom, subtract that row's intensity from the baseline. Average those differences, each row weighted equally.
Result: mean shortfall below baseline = -3.2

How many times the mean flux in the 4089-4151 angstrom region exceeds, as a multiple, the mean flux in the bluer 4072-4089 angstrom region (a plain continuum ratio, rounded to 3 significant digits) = 1.08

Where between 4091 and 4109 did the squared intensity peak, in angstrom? 4102.86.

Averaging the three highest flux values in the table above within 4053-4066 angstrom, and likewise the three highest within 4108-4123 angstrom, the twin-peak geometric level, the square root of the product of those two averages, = 9.5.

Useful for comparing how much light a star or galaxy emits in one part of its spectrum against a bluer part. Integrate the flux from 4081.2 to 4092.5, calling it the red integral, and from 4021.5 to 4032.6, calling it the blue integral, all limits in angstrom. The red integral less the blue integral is 5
